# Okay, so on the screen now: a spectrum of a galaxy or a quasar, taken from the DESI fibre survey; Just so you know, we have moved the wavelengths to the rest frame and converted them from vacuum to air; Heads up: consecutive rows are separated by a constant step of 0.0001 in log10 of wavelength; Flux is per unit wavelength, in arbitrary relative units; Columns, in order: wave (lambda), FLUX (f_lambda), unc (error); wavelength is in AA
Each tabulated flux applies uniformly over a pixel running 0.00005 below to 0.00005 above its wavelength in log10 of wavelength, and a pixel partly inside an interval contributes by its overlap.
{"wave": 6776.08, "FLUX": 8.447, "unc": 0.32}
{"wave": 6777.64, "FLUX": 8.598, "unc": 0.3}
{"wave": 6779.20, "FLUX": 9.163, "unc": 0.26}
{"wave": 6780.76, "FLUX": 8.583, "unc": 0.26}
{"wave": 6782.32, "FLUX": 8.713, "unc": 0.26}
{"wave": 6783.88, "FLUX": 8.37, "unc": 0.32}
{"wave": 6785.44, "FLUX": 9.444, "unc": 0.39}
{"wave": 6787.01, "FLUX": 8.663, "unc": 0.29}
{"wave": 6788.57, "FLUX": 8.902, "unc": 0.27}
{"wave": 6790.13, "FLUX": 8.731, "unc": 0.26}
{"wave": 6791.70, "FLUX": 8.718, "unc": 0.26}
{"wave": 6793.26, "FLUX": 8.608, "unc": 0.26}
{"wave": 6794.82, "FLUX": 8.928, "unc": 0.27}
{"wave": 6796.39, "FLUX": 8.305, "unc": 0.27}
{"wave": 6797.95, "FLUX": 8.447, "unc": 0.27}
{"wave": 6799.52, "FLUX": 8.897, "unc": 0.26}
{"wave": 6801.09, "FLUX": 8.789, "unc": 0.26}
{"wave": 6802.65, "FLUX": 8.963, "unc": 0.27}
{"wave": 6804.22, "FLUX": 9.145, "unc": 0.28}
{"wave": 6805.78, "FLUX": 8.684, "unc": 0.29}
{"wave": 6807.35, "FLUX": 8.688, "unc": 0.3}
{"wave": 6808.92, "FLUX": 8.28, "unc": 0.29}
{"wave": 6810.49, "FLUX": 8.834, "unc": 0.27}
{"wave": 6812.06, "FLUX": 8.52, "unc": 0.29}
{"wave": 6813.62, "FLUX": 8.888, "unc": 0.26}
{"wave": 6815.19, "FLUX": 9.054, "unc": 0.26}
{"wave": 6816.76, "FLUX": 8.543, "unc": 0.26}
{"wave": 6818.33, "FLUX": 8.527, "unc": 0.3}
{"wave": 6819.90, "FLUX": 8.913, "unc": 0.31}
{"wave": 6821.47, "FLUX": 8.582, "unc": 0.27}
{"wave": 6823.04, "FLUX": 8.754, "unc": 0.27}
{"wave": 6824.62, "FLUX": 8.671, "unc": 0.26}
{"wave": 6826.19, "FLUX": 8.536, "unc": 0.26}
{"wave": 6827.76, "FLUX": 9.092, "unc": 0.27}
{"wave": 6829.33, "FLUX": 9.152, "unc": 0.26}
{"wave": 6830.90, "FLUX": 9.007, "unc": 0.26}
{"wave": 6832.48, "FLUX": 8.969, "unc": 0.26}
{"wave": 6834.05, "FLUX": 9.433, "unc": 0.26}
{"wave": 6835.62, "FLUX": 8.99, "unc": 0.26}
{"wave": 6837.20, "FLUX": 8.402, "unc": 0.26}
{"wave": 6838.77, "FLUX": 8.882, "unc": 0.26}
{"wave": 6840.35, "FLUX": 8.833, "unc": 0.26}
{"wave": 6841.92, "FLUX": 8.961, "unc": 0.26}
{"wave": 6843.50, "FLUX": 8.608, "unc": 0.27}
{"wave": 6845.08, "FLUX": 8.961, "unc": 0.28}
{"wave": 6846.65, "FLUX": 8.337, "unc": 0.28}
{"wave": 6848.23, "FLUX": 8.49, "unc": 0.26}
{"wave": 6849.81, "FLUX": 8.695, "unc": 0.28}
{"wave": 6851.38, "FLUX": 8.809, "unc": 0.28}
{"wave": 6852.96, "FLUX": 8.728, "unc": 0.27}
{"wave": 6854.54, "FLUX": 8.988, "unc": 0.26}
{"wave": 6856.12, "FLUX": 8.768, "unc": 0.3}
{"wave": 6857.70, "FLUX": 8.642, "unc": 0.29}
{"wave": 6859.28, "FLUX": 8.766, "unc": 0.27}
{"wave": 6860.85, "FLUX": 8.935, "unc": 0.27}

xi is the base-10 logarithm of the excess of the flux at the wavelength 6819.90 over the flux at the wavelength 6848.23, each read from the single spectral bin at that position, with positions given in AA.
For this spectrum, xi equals -0.37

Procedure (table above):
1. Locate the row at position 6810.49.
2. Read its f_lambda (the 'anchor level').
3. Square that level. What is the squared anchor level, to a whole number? 78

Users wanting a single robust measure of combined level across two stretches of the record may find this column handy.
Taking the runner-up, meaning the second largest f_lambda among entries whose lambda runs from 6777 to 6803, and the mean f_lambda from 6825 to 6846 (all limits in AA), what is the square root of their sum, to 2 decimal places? 4.25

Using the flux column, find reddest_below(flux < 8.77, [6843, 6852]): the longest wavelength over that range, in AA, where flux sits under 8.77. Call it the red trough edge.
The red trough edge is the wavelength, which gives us 6849.81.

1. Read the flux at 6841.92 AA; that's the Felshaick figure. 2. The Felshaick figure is 8.961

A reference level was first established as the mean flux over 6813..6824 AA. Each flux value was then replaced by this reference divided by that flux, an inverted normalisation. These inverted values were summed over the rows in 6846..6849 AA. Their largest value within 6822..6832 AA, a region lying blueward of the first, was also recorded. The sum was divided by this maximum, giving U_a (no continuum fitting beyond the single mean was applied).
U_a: 2.0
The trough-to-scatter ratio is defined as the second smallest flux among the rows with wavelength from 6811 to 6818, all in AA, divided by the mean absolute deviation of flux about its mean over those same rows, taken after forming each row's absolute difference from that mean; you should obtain 39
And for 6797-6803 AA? 54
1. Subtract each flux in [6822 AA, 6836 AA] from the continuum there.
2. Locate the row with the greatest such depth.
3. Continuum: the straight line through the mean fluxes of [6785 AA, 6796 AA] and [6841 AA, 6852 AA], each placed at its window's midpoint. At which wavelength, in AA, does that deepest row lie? 6826.19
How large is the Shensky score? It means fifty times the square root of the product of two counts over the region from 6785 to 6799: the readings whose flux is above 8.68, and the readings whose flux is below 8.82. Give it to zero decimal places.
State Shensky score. 274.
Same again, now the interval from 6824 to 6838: 212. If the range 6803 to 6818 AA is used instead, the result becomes 274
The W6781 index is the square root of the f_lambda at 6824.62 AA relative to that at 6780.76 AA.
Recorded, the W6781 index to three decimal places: 1.005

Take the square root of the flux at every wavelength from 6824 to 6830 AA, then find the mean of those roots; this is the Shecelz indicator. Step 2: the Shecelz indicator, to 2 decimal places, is 2.98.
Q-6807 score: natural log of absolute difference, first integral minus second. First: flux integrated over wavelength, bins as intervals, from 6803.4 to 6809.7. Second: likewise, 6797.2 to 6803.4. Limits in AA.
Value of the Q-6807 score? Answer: -0.9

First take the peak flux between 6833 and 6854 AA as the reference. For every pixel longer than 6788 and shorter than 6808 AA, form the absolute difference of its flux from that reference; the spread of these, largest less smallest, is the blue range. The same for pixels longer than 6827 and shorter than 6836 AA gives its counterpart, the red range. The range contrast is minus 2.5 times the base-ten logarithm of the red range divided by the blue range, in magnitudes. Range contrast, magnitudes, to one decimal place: 0.6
